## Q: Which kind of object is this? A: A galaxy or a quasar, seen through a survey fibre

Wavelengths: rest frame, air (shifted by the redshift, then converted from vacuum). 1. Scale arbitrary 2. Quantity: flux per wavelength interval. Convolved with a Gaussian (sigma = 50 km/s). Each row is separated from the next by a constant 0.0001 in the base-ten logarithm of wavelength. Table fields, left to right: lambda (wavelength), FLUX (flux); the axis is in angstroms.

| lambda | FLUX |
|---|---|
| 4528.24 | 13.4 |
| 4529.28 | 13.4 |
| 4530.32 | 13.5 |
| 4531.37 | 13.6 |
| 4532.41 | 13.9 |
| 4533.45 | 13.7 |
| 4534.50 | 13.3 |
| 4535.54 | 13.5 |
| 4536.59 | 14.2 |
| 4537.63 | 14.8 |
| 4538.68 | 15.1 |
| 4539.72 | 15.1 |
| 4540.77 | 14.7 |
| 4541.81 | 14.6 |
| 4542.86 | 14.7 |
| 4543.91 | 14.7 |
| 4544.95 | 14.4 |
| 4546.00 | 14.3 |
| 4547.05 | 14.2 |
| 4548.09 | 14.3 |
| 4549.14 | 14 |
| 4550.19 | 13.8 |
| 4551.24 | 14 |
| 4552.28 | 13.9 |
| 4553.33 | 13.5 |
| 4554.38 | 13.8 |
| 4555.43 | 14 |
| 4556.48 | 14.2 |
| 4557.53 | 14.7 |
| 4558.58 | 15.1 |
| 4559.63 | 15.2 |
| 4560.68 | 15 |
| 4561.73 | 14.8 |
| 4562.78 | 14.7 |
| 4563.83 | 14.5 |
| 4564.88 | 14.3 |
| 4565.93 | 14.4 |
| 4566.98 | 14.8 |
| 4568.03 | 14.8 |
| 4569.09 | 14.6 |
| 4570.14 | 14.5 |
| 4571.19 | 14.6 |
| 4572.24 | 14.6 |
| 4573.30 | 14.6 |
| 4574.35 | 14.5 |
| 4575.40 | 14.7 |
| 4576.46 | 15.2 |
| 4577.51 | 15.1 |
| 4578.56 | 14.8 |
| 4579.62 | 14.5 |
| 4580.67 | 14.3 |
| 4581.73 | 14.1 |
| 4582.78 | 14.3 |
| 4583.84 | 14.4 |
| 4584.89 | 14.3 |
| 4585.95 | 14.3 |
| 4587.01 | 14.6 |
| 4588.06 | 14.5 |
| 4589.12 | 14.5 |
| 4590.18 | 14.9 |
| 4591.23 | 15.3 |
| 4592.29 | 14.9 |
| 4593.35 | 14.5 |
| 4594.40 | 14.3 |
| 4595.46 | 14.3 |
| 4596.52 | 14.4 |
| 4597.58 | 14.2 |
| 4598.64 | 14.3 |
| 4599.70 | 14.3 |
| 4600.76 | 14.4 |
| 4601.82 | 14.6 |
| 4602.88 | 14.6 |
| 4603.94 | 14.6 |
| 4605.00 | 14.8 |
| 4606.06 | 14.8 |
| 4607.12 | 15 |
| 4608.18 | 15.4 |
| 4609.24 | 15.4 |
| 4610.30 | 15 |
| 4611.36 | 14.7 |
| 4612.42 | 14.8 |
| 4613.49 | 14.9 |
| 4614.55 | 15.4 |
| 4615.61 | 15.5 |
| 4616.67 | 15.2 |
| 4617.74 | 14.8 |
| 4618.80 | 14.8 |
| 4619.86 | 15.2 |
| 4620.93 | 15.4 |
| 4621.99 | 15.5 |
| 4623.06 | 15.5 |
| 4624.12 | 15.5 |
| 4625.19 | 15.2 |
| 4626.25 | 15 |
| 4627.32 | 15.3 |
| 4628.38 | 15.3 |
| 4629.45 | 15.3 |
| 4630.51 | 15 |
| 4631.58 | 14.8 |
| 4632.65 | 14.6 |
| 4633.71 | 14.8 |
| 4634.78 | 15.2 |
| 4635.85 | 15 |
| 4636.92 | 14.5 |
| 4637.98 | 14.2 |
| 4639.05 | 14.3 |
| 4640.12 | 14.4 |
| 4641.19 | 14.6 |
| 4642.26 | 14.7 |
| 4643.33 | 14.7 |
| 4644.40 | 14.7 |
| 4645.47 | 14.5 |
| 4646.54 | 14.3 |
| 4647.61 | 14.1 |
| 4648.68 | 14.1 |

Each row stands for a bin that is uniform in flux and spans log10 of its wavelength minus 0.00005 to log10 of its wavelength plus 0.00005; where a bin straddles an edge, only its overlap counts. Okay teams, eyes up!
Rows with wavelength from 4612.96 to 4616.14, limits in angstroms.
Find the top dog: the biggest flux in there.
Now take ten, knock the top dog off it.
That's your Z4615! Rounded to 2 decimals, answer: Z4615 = -5.50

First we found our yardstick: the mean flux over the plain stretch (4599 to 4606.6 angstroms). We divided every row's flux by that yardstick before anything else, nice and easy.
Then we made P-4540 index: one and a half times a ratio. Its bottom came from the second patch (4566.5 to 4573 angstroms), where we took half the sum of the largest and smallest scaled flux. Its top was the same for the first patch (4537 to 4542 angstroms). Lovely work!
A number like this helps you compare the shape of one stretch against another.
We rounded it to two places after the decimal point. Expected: 1.52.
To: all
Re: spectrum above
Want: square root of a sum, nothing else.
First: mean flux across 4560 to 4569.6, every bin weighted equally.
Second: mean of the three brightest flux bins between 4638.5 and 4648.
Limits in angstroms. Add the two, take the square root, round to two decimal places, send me 5.42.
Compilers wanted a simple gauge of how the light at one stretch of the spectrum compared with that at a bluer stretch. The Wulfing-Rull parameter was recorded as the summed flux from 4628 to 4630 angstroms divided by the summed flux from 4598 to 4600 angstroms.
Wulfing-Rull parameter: 1.07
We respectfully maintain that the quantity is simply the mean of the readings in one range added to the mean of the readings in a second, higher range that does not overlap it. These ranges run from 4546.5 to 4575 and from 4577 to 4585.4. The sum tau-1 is 28.9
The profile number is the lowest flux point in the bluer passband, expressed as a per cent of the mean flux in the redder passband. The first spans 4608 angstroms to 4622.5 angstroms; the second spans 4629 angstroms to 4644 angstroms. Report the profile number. 100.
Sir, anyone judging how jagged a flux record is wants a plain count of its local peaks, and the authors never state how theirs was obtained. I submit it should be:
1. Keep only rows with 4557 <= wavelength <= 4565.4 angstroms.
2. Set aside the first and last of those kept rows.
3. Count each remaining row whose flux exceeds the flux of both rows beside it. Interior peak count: 1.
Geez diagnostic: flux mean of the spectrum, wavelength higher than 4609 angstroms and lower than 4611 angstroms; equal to 15.2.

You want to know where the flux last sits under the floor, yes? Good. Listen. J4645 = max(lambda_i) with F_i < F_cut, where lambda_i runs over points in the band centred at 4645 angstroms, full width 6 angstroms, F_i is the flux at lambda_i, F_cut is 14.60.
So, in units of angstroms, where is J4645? 4647.61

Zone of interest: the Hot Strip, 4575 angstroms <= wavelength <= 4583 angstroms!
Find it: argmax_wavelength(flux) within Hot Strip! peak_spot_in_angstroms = 4576.46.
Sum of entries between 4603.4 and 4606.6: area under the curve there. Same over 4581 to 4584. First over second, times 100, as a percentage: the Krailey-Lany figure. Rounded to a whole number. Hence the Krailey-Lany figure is 103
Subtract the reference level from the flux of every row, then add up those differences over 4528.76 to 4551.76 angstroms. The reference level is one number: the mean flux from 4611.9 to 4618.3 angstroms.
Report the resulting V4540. -20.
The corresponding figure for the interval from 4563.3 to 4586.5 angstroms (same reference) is -12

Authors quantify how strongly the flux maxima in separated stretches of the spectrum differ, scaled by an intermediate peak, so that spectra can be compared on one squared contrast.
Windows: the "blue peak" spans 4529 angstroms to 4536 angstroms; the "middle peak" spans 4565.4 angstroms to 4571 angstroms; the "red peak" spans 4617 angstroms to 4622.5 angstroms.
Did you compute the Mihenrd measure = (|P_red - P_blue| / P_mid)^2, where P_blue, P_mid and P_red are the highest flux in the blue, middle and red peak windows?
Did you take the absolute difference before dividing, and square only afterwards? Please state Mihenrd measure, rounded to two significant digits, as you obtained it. 0.012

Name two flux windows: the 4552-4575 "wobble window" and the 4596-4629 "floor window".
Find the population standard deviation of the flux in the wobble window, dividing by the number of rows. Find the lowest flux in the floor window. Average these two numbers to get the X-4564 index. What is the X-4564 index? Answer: 7.31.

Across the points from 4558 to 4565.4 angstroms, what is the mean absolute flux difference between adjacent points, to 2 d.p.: 0.17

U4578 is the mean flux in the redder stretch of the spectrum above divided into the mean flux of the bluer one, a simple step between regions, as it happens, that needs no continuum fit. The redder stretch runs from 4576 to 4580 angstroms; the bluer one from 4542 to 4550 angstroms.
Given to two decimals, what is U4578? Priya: 0.96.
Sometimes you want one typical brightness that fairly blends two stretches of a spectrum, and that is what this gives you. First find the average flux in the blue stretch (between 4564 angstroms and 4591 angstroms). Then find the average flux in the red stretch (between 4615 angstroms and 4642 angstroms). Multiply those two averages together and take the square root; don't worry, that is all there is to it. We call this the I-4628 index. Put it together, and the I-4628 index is 14.8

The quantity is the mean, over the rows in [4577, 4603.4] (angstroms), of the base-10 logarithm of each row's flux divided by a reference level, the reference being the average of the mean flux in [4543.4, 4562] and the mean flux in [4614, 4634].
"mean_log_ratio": -0.007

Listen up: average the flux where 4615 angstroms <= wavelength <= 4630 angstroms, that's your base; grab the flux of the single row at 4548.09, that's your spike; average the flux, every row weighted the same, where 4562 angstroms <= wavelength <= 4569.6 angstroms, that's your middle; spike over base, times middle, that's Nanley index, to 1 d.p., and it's 13.7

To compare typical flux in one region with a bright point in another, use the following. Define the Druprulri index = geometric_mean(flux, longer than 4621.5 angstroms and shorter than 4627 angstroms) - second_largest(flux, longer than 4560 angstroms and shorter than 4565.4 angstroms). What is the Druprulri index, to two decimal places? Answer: 0.54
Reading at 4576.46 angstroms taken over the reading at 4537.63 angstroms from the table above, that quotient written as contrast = 1.03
